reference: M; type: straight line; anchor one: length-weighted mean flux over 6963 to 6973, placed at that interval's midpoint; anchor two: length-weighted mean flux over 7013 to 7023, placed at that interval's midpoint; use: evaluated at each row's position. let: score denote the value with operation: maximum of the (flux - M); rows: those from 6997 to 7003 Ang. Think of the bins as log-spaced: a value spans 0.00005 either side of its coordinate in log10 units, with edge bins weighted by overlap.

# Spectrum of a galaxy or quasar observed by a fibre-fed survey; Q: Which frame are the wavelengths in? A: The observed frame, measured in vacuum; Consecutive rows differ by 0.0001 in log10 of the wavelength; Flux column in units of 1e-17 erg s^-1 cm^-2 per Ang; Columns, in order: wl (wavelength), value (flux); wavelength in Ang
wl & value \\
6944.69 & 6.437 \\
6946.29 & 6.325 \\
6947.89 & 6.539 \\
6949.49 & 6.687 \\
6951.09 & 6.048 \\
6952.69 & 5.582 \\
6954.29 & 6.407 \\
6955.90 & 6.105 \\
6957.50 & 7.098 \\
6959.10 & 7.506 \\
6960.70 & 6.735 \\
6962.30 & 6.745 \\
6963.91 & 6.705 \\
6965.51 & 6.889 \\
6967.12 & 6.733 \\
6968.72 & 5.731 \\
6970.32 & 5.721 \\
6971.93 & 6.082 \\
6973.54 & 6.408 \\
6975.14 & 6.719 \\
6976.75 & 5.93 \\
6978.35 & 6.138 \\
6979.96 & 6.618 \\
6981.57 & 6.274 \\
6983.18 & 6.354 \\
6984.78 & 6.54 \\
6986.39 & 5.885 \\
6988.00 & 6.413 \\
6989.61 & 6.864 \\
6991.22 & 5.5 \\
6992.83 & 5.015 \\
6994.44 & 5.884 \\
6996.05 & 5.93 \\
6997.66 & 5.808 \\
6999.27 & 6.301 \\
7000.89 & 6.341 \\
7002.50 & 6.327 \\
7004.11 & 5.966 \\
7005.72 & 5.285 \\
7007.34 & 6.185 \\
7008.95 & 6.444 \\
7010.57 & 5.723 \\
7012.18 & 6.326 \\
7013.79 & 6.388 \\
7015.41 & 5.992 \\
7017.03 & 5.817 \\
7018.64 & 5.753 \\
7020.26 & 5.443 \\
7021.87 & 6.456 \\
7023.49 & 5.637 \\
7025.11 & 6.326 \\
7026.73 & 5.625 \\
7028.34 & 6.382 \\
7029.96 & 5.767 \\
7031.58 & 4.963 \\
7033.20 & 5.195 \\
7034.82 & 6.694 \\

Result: 0.26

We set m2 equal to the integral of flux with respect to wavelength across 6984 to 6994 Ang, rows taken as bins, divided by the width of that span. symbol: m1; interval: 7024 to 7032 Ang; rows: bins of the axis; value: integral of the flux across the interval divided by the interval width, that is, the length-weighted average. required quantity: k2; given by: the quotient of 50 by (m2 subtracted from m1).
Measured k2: -279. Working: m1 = 5.85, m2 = 6.0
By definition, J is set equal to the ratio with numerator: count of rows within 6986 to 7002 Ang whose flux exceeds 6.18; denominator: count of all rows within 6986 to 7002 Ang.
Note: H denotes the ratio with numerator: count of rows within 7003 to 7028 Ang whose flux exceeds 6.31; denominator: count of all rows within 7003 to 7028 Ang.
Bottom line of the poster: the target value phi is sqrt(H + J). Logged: 0.86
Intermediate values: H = 0.33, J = 0.40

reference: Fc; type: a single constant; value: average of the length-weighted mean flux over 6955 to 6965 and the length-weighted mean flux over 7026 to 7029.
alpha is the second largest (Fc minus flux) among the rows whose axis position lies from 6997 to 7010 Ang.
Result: 0.6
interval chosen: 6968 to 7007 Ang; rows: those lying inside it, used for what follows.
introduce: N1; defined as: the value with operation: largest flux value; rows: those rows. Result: 6.864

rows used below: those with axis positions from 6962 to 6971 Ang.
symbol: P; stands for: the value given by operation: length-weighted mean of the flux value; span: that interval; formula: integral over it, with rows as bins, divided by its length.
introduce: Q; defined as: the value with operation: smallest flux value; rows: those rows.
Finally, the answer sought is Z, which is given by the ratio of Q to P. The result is 0.892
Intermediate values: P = 6.41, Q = 5.721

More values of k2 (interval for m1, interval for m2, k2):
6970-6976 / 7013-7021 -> 129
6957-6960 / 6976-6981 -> 46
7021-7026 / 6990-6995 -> 89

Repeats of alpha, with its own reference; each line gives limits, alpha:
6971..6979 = 0.3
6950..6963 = 0.4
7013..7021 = 0.7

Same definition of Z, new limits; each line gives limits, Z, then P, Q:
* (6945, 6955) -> 0.890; 6.27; 5.582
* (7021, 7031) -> 0.937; 6.01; 5.625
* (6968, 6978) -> 0.937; 6.11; 5.721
